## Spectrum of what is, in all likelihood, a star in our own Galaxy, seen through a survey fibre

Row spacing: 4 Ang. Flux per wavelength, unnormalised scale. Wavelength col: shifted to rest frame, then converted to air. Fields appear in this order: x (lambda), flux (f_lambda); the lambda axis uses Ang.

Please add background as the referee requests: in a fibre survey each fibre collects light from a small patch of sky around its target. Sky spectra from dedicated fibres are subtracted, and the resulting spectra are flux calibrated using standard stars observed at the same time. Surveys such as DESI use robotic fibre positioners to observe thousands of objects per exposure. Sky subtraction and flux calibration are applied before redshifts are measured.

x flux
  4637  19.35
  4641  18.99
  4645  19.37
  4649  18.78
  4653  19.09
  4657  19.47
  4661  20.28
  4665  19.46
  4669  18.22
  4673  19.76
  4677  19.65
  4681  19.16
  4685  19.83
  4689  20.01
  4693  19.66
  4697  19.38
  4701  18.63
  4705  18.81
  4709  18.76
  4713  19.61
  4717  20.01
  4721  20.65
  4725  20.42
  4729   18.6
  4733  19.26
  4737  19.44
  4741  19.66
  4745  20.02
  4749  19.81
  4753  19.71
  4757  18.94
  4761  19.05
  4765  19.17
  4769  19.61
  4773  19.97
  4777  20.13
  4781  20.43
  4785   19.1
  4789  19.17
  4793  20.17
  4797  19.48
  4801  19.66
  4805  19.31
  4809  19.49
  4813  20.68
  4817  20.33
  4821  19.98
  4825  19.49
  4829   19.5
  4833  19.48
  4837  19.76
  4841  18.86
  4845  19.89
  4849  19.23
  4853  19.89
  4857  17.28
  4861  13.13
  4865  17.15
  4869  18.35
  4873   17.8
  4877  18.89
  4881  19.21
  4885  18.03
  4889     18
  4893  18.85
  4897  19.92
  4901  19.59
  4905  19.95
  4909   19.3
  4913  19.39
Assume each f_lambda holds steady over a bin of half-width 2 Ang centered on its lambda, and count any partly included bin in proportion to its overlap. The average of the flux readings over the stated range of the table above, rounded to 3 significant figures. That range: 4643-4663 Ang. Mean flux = 19.4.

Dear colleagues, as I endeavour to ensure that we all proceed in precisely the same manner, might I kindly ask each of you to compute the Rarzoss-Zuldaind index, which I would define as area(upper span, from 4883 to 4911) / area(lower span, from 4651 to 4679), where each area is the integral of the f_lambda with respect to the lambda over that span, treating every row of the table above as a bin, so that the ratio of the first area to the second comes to 0.98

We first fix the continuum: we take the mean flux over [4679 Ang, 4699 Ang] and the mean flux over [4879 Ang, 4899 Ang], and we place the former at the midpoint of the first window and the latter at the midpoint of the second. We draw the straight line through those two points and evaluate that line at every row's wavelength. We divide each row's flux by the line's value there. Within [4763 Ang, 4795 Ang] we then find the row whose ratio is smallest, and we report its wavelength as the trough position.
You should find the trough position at 4765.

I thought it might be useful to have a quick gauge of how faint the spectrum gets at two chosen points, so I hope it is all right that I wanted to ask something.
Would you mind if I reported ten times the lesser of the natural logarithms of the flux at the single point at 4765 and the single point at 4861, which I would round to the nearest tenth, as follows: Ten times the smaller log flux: 25.7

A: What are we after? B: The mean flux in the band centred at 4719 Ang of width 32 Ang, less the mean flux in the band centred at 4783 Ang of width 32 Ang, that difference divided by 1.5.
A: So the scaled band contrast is -0.16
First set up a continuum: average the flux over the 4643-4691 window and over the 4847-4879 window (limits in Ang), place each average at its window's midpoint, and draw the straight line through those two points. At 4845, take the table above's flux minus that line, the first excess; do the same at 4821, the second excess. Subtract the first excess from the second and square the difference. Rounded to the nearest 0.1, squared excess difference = 0.0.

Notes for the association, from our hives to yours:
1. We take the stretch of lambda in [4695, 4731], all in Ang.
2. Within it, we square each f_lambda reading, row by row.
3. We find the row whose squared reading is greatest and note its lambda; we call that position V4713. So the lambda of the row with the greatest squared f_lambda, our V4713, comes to 4721 Ang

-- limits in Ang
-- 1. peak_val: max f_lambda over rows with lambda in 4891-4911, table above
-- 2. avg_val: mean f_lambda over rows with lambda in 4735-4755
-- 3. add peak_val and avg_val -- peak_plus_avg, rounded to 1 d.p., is 39.7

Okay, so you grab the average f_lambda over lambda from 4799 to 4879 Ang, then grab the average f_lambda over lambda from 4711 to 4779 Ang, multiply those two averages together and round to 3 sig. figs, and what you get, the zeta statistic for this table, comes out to 372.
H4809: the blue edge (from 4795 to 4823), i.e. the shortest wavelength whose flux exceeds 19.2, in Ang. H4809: 4797 Ang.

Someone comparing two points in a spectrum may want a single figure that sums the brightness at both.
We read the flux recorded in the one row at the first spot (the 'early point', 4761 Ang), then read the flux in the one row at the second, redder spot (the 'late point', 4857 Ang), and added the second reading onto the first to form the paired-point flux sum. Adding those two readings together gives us 36.3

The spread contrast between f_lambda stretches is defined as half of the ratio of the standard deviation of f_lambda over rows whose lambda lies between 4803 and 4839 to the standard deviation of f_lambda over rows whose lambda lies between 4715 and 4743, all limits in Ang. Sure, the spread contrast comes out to 0.33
